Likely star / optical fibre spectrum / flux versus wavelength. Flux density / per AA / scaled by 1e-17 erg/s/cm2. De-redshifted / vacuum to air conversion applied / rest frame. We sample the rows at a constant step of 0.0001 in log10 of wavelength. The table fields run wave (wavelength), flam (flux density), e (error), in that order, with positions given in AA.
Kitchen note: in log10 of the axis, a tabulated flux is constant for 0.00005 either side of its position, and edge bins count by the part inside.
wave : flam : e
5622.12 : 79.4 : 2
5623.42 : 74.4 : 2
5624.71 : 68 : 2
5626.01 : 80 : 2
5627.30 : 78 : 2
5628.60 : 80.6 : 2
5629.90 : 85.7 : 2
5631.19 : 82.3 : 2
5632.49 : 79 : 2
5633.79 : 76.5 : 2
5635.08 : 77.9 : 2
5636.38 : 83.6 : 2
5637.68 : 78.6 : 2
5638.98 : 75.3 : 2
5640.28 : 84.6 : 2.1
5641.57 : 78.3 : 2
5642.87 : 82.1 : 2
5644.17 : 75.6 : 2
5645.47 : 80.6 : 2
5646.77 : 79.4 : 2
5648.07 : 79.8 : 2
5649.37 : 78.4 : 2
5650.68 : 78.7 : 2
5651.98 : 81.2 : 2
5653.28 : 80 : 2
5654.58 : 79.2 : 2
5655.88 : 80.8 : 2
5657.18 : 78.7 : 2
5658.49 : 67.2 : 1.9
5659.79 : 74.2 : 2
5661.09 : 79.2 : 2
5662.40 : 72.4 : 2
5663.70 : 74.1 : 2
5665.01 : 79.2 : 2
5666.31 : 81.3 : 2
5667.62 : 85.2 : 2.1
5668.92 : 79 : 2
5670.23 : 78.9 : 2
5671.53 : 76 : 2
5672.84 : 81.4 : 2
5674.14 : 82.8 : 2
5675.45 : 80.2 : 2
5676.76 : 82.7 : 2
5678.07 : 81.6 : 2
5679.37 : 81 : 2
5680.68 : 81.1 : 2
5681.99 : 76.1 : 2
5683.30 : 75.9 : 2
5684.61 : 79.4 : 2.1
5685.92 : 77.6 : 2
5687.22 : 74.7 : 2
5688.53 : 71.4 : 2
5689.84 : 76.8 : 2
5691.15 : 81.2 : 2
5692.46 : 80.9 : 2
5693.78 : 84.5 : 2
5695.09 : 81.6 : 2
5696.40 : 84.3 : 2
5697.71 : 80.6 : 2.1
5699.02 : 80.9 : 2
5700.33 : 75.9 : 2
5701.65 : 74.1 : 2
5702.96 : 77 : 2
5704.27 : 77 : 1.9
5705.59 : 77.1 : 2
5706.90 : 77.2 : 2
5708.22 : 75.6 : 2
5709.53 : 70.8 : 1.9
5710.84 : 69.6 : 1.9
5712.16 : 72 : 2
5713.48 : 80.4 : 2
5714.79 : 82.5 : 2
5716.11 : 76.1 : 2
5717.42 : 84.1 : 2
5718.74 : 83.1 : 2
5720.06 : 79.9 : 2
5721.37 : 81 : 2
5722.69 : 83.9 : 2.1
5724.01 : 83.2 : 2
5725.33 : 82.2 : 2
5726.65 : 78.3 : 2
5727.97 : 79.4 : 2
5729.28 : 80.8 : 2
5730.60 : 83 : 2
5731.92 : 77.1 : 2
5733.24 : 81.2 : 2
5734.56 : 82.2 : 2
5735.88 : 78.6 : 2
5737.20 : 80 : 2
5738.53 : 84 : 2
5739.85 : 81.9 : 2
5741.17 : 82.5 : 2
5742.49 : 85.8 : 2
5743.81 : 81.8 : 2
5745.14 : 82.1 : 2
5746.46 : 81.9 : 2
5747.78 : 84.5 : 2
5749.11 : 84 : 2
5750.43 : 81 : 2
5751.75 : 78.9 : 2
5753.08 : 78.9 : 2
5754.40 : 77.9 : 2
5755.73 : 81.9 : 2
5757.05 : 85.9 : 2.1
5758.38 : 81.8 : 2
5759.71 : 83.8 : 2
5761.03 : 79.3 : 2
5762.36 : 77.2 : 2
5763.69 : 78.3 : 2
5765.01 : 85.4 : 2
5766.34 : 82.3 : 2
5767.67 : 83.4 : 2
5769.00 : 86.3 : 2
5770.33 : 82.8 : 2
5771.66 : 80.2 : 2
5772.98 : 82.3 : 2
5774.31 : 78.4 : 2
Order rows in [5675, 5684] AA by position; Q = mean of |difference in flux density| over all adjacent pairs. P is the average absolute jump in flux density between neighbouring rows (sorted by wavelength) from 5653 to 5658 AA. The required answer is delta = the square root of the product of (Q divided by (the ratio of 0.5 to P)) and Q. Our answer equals 3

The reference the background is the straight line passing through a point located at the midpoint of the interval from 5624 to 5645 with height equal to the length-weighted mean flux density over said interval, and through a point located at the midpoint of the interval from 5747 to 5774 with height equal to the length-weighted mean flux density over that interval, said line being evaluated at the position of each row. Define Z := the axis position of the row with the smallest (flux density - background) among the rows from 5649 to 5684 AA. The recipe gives 5658.49 AA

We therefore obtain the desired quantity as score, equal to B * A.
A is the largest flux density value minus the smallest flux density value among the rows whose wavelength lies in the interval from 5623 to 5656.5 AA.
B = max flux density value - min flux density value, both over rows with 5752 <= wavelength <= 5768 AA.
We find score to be 154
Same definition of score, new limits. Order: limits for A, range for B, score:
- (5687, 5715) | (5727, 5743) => 130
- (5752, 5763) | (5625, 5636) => 80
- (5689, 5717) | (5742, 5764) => 130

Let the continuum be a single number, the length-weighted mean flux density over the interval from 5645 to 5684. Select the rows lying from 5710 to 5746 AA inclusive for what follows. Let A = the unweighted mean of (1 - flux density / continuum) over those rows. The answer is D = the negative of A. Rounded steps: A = -0.022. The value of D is 0.022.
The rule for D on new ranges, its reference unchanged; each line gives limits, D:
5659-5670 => -0.010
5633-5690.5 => -0.003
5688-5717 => -0.016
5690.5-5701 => 0.030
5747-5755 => 0.026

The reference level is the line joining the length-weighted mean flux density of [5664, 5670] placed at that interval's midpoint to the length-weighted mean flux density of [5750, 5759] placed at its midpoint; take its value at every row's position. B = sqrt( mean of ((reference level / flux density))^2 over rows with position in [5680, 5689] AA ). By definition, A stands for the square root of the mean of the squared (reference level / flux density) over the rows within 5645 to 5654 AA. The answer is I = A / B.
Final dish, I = 0.96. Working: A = 1.009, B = 1.05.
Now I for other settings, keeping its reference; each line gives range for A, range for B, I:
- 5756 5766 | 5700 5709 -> 0.94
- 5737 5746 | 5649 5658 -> 0.97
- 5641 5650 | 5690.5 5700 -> 1.03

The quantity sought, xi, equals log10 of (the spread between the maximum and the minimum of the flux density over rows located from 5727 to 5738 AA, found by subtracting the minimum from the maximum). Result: 0.77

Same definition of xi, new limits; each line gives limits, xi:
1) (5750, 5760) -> 0.90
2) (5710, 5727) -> 1.16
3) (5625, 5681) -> 1.27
